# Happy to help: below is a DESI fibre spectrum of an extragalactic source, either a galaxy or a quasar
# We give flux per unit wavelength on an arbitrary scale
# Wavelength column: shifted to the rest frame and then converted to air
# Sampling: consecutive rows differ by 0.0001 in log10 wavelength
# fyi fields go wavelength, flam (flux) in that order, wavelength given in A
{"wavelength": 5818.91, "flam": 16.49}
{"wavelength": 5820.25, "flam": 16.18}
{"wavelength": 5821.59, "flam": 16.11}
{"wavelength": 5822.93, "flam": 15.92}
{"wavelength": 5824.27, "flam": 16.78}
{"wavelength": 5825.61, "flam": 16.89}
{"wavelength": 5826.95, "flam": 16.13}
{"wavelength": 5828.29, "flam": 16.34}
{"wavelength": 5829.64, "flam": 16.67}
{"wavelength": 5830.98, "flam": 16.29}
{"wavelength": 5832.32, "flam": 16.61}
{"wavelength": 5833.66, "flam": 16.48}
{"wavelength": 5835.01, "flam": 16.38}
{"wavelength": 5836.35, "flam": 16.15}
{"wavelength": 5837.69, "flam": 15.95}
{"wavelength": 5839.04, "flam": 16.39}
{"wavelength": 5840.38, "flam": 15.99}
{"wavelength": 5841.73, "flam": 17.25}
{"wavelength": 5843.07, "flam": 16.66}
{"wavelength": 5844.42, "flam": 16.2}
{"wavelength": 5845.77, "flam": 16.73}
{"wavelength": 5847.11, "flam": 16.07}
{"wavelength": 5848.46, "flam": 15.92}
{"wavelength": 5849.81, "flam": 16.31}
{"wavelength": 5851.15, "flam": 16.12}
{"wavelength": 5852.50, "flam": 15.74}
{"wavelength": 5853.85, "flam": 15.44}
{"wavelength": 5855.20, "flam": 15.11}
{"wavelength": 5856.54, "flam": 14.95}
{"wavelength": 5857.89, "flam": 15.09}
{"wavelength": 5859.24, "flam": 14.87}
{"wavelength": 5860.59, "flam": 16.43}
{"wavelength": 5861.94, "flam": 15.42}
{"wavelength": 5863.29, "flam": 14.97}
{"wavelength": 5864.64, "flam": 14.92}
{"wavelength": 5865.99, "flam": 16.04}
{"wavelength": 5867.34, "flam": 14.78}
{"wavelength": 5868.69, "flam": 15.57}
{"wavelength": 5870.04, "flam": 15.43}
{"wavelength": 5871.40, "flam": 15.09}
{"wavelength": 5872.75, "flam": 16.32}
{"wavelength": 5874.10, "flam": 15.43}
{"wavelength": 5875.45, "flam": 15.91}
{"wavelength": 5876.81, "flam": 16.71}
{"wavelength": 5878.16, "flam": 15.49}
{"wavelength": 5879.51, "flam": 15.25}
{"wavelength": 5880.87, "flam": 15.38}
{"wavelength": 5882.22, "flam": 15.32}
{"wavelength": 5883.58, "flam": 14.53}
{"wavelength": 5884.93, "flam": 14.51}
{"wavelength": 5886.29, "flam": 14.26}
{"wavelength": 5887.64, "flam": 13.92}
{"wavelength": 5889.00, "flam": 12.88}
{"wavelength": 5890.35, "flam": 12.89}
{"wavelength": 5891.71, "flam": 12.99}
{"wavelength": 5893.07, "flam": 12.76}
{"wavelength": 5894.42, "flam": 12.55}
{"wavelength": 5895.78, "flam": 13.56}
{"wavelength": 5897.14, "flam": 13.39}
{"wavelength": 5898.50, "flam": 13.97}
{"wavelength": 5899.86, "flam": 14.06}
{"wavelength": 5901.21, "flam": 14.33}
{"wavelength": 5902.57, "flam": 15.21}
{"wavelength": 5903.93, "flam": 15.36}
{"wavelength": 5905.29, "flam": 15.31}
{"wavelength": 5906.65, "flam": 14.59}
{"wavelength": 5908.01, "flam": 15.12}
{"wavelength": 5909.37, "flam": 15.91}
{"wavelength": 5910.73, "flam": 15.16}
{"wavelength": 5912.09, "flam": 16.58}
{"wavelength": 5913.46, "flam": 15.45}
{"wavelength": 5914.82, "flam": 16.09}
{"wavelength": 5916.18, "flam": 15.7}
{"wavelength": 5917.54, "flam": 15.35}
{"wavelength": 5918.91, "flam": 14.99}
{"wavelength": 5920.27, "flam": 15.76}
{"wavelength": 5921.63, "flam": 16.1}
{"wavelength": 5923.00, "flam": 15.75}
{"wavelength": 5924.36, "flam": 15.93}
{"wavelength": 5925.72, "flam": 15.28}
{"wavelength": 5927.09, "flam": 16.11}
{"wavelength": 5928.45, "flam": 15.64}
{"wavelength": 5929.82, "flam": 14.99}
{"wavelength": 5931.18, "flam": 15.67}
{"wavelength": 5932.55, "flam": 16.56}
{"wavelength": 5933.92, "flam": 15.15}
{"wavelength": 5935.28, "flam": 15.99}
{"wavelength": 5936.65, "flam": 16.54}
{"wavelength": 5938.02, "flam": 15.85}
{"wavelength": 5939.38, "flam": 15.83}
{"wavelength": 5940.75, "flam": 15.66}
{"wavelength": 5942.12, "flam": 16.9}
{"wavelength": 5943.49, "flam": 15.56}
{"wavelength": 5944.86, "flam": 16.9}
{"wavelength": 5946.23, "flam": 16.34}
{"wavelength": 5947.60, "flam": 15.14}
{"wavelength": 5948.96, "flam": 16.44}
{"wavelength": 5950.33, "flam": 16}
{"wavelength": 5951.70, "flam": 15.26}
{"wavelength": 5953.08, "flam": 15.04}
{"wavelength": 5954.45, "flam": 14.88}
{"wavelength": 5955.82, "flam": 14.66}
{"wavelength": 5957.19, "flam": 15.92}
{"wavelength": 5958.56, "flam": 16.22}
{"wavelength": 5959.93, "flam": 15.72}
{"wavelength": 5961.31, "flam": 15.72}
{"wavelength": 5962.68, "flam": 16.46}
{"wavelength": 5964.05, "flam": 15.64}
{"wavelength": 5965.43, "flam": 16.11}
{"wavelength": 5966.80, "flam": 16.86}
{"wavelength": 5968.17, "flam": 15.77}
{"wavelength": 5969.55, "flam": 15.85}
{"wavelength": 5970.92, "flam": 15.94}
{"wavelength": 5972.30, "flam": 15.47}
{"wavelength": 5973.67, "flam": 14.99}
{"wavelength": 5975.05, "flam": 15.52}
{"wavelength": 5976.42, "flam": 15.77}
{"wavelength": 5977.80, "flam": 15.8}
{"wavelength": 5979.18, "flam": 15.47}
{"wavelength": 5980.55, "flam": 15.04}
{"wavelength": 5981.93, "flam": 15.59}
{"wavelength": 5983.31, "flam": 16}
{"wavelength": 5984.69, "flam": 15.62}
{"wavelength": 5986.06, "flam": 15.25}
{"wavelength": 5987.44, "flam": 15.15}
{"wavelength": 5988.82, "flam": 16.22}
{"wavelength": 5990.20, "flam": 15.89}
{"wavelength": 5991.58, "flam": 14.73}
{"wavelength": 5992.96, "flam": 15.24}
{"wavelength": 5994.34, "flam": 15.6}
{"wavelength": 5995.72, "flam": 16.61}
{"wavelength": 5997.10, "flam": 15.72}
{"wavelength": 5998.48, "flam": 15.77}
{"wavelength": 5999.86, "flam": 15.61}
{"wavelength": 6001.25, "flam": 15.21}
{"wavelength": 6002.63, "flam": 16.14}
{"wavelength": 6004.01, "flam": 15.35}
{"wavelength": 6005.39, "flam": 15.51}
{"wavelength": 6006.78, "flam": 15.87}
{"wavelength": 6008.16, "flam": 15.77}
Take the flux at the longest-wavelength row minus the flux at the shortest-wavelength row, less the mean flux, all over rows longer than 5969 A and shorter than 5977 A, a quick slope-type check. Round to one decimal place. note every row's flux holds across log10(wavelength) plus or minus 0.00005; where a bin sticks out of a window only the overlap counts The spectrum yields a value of -15.7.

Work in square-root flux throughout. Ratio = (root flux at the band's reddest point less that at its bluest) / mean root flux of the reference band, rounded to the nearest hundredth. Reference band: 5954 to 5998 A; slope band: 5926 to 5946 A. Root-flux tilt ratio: 0.02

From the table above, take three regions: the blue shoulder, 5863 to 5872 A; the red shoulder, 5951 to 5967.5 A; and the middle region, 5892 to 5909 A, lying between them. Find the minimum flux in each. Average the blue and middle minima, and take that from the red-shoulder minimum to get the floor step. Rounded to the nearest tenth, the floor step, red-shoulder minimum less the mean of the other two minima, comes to 1.0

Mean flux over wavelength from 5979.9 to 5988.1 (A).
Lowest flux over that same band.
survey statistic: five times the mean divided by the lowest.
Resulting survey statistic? 5.13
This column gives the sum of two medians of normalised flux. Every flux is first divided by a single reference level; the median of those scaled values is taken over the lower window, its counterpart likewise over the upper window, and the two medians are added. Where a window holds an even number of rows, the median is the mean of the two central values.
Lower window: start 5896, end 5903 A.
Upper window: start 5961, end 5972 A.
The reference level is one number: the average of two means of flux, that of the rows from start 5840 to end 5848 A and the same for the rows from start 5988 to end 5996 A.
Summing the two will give 1.86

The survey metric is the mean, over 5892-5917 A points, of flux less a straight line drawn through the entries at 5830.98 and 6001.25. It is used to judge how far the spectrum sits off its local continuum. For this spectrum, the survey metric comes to -1.1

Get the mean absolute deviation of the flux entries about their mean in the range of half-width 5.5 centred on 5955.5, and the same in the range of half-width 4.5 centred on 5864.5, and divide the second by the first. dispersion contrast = 1.0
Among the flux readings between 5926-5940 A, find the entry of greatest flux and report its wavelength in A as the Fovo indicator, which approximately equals 5932.55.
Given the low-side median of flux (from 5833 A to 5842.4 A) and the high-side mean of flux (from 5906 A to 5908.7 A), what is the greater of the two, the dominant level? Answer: 16.4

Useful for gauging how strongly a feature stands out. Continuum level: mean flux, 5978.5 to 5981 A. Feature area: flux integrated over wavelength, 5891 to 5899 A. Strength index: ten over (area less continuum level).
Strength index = 0.11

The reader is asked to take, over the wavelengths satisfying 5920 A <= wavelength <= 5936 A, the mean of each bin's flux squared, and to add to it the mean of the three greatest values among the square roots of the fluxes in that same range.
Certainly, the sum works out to 252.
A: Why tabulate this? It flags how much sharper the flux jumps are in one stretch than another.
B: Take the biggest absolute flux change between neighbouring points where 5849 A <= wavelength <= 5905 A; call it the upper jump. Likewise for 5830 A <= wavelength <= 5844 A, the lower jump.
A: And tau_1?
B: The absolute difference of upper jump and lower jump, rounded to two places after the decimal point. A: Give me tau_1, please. 0.30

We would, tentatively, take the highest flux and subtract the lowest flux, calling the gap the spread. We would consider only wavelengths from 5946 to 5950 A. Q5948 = 1.30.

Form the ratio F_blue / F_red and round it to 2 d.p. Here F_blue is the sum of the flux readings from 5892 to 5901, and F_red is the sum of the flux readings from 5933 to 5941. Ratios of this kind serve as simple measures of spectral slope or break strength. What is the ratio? 0.84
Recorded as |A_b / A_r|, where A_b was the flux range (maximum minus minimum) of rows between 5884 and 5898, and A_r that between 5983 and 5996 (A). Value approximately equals 1.04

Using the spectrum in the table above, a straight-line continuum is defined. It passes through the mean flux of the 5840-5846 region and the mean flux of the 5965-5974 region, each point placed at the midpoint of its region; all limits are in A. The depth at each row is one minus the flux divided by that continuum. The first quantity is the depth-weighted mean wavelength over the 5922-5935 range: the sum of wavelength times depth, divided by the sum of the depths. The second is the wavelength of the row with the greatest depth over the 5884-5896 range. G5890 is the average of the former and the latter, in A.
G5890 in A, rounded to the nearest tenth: 5911.5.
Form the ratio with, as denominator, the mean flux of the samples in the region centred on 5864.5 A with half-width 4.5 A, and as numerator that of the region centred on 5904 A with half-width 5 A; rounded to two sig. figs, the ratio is 0.96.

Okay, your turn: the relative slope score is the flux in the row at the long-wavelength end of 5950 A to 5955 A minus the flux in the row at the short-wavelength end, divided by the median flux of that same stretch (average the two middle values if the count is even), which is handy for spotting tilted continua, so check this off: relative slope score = -0.07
